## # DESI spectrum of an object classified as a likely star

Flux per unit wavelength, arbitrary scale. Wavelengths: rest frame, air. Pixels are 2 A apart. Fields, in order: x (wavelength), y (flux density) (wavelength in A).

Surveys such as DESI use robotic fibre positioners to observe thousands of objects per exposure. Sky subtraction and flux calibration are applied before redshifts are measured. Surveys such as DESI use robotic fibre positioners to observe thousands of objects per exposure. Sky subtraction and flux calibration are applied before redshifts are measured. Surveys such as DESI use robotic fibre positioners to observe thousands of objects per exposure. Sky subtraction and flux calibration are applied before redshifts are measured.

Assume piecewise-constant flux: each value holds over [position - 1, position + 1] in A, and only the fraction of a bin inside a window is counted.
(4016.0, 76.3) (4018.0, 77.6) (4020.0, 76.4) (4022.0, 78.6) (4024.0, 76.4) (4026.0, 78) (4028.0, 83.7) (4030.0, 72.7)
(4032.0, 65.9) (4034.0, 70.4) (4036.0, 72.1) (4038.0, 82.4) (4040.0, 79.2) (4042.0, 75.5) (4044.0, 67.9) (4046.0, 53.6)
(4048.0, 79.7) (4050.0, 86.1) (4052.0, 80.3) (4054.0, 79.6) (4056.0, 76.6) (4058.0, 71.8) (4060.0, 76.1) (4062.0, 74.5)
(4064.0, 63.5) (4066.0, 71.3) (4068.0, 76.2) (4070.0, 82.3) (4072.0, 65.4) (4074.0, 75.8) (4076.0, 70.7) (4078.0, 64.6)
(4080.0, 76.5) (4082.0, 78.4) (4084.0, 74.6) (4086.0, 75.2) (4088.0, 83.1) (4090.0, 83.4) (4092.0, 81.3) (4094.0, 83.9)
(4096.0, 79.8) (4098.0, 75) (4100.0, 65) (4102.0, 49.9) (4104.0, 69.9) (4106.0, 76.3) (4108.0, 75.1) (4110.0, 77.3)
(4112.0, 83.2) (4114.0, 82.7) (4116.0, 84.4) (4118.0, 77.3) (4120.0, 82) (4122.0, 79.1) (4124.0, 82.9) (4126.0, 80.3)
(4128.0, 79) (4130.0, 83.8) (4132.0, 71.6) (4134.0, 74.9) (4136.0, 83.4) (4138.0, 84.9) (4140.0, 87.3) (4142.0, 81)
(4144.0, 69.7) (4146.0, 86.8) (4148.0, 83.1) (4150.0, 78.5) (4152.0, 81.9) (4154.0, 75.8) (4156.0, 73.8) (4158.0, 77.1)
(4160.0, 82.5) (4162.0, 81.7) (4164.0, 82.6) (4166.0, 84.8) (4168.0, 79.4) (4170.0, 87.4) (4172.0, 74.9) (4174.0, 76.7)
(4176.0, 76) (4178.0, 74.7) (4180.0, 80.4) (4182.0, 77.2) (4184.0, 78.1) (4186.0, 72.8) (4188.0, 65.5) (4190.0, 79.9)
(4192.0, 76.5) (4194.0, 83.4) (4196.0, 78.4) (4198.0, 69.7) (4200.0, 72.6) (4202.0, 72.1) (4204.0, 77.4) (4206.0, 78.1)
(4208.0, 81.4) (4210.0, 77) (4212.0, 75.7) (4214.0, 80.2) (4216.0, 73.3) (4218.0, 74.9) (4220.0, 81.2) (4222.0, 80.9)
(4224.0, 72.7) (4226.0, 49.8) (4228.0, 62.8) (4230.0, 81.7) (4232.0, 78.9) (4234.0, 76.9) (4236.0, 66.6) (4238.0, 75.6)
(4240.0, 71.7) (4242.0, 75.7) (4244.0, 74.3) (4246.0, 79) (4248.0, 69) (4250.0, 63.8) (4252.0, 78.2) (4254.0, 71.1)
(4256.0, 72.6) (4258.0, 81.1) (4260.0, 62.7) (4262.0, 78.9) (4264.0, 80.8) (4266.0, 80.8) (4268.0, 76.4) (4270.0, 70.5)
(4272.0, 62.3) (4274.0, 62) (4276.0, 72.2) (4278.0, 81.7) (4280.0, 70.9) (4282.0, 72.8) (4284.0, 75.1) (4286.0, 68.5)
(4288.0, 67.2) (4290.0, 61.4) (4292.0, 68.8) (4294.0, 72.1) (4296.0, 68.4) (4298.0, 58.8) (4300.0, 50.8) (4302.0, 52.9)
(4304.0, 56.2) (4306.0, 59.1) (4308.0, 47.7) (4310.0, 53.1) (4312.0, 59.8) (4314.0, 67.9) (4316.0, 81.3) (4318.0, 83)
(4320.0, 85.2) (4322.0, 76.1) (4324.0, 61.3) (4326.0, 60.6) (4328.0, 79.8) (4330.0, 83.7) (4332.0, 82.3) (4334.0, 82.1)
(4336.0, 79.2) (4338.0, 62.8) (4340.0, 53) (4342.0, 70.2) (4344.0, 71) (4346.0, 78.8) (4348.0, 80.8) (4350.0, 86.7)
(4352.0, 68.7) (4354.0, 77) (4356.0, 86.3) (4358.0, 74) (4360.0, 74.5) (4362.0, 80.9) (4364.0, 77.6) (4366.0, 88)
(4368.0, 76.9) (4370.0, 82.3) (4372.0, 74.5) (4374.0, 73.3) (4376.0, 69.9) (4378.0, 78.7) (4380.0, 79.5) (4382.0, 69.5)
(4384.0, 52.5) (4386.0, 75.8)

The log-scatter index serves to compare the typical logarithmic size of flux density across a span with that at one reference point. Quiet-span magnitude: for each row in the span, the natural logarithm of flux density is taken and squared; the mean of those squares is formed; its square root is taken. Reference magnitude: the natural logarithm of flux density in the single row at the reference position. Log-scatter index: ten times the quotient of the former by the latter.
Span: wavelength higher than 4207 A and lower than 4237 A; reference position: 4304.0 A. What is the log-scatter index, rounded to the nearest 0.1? 10.7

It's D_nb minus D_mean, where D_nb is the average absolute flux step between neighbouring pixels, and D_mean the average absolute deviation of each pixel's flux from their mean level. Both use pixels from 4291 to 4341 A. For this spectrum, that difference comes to -4.0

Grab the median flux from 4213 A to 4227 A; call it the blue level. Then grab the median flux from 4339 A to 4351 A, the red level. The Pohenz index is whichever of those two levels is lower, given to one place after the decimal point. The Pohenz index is 74.9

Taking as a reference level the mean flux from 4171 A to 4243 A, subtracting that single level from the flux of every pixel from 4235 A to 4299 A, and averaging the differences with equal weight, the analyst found -3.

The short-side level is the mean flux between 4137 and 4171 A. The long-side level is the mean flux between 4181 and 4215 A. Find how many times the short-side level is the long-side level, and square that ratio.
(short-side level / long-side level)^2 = 1.13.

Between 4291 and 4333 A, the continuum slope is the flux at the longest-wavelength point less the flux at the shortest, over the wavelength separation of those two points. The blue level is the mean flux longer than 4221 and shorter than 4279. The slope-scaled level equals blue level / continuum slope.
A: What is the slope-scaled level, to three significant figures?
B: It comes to 216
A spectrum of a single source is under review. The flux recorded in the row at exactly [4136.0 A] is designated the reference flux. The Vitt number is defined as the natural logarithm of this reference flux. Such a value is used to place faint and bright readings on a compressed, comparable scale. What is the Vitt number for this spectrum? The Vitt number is 4.42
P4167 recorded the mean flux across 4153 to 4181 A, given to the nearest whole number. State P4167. 79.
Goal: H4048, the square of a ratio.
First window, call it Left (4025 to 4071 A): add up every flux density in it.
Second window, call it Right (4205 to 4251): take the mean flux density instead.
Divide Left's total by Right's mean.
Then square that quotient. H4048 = 540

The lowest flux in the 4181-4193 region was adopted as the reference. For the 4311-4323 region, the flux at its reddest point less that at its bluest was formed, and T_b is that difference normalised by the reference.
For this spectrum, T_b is 0.25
